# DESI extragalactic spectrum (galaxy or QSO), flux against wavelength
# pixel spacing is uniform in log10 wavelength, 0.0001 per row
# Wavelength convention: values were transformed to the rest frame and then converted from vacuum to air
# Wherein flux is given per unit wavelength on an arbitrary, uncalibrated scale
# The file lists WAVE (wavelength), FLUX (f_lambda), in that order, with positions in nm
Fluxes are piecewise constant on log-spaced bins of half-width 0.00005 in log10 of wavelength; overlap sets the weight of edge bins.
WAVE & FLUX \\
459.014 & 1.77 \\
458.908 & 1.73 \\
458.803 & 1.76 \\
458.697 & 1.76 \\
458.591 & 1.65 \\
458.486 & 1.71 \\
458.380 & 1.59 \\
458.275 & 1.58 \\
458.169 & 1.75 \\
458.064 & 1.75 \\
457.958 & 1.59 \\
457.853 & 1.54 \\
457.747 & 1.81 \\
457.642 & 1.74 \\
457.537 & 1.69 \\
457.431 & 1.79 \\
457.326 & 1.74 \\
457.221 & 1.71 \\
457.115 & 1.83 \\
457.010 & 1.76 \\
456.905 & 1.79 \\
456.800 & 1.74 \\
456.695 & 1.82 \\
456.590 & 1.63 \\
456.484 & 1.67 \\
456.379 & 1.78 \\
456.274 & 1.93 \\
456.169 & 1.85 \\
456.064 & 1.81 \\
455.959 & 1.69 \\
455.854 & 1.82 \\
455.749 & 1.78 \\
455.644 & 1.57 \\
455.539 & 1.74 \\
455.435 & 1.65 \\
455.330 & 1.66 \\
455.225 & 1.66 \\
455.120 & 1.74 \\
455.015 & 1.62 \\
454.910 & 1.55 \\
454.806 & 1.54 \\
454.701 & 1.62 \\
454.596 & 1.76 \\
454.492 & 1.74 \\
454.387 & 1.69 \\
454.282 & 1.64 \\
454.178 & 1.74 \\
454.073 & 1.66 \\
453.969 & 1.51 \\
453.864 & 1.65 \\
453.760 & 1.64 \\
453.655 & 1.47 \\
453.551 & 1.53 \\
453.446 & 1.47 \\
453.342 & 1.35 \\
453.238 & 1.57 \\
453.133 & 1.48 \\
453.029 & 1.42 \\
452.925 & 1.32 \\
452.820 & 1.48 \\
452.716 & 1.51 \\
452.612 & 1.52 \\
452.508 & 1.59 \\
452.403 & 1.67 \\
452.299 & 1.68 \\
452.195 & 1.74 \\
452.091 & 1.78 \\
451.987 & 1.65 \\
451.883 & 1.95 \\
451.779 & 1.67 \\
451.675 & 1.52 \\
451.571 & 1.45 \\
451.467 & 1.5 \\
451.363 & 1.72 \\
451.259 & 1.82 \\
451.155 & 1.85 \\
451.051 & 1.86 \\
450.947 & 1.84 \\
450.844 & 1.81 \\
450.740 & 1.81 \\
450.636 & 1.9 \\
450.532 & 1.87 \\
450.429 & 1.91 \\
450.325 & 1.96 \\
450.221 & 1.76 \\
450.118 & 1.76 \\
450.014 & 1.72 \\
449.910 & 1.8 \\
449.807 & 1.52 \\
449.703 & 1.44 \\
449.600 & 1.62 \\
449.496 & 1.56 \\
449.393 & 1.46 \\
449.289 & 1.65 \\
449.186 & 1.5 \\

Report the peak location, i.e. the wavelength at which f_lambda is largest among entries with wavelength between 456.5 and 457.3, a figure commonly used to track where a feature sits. 457.115 nm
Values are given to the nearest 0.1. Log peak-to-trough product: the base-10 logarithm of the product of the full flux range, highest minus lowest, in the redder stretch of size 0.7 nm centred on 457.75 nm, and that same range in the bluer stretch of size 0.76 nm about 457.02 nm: -1.5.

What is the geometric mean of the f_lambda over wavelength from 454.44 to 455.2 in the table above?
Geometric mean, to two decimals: 1.65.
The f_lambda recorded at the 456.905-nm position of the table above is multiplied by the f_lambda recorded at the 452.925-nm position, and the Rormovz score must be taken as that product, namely 2.4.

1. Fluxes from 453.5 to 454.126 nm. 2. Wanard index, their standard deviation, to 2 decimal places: 0.08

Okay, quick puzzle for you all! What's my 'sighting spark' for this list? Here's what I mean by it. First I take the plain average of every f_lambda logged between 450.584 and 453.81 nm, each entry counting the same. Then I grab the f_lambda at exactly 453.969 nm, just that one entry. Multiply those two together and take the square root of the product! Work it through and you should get 1.57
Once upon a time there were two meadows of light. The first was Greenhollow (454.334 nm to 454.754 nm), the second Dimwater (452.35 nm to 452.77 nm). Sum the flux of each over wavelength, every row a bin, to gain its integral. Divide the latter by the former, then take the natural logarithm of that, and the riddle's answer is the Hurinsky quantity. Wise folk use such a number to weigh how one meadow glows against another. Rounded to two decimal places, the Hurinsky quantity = -0.08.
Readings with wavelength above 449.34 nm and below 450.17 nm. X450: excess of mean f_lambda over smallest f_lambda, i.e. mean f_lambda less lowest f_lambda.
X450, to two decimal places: 0.17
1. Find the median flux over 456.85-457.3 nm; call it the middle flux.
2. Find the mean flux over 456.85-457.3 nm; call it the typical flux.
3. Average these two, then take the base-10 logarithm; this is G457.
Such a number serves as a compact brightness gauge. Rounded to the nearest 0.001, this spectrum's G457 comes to 0.249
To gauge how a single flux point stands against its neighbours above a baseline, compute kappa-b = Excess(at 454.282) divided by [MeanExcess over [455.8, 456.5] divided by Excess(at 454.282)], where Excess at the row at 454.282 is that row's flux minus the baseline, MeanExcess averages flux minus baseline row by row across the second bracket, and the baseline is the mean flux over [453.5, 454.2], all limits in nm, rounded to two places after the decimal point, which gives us 0.01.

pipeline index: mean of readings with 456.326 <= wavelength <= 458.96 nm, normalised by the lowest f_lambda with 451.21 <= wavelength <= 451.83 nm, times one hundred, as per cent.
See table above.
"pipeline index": 118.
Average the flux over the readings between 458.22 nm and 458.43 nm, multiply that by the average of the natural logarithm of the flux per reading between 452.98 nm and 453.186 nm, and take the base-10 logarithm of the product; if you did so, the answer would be -0.23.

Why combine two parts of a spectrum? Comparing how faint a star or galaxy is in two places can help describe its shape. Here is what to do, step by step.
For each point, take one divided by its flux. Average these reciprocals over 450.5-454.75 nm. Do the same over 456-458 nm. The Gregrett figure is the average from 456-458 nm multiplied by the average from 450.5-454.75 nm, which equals 0.352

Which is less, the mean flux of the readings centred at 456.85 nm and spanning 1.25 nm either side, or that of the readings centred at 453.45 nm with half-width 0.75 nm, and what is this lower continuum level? 1.52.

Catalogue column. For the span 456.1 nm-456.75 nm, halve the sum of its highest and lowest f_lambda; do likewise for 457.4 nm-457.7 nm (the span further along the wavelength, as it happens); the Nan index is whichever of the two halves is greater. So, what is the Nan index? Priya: 1.78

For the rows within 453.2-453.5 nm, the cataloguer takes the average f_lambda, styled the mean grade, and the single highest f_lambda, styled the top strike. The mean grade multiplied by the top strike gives 2.3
